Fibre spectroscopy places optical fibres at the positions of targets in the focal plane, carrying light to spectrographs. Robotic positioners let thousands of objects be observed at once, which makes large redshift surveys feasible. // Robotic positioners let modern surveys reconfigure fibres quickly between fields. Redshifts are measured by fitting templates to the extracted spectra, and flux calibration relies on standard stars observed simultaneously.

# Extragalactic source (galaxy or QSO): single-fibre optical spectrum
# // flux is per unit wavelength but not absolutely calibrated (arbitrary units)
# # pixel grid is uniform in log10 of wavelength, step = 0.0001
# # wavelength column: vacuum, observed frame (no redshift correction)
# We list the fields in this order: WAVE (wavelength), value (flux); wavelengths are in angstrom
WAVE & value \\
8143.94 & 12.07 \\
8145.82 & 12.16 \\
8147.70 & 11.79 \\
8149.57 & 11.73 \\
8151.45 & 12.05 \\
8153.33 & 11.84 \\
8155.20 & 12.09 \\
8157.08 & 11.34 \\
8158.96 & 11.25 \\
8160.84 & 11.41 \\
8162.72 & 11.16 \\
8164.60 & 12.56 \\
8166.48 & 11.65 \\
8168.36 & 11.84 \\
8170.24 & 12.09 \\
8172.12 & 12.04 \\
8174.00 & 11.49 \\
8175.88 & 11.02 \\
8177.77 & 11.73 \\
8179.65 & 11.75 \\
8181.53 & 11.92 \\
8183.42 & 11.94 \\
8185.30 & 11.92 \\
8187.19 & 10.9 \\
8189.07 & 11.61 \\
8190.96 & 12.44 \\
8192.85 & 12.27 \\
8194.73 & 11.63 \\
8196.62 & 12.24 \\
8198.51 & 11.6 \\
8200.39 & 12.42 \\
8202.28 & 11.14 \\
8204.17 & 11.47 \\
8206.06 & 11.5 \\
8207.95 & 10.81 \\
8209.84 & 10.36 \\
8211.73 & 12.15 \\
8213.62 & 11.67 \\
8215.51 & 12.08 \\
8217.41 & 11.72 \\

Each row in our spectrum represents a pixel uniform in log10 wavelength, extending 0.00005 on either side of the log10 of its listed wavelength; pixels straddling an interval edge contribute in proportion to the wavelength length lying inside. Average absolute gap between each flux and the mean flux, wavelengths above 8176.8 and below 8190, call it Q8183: 0.24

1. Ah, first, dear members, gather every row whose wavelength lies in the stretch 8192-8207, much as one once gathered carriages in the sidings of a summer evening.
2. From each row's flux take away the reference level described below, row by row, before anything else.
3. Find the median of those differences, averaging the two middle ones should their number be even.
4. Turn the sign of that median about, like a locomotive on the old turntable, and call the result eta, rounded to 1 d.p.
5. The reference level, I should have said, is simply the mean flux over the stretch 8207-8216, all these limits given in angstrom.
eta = -0.2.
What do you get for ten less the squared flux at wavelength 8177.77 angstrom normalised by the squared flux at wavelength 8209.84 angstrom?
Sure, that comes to 8.72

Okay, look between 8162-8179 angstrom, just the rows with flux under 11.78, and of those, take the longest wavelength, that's 8177.77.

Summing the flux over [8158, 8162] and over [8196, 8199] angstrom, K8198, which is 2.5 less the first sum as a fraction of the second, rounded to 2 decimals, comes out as 1.55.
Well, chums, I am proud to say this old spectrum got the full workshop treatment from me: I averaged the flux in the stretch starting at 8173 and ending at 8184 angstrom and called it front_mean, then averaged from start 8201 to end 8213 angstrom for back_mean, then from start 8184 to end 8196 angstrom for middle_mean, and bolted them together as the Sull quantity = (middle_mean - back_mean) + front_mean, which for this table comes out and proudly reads 12.2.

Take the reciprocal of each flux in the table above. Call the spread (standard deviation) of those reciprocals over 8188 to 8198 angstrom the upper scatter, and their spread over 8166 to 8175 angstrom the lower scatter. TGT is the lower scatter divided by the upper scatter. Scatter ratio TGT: 0.7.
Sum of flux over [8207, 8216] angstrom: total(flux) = 57.1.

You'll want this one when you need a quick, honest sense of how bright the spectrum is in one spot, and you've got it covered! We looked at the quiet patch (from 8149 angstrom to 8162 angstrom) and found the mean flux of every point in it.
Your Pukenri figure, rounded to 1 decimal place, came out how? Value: 11.7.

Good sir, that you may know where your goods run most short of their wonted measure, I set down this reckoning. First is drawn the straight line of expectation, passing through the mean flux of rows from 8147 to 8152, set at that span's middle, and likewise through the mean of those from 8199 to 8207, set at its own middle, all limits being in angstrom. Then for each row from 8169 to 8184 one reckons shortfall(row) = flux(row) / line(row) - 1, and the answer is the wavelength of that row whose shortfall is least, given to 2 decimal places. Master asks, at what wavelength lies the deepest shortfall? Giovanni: 8175.88 angstrom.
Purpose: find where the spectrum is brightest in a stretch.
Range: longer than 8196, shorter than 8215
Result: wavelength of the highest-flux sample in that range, 8200.39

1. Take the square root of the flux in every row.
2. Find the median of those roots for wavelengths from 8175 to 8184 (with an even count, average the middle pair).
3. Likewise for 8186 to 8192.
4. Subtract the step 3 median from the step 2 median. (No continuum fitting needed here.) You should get 0.02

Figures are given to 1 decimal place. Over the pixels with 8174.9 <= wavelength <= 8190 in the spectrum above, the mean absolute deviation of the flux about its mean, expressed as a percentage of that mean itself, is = 2.8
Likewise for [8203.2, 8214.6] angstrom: 4.4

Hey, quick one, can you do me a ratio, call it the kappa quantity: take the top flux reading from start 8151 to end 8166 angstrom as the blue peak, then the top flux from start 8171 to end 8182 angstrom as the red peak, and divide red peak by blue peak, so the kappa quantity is 0.96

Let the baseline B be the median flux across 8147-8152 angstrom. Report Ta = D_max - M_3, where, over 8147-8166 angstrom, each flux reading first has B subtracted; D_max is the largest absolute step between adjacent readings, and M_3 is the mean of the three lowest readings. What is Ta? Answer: 1.9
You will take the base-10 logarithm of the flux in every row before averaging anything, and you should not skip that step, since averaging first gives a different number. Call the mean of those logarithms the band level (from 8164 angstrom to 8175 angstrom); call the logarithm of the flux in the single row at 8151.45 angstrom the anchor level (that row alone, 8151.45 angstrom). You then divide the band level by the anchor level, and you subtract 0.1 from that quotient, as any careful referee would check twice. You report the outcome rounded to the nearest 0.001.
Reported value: 0.896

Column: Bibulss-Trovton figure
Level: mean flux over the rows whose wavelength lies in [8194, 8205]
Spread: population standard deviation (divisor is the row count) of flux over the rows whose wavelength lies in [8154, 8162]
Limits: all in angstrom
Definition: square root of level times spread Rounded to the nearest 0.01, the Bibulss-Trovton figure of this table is 1.98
